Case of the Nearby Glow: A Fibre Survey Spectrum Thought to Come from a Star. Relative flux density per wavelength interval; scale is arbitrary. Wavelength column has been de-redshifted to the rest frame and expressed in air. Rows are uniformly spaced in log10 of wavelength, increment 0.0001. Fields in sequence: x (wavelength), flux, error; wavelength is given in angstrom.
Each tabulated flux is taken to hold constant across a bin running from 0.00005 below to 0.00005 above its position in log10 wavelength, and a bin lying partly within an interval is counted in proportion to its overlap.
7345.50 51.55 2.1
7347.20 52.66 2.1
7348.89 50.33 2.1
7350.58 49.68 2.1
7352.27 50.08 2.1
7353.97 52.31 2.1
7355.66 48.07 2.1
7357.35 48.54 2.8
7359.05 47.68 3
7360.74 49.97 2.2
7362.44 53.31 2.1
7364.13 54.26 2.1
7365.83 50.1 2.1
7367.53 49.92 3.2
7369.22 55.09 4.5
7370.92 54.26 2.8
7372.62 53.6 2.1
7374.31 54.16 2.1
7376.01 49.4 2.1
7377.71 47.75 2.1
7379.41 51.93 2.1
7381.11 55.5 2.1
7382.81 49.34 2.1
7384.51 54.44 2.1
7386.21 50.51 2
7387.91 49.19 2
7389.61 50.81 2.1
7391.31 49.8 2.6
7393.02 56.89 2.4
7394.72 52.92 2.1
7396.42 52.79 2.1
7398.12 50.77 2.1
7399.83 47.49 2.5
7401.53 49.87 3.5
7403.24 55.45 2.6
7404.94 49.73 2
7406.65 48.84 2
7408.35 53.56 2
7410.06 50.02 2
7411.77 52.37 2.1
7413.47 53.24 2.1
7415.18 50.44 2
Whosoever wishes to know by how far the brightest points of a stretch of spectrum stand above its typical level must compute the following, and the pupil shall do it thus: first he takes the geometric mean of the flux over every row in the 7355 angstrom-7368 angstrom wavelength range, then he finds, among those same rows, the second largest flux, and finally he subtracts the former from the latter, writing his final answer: 3.1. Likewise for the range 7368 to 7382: 2.4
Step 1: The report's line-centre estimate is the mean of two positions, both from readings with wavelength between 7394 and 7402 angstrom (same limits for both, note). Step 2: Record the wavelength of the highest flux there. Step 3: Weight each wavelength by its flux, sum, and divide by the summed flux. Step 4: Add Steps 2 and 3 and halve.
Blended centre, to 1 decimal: 7396.4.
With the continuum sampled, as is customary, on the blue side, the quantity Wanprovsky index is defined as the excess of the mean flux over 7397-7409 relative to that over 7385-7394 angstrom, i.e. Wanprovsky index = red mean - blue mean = -1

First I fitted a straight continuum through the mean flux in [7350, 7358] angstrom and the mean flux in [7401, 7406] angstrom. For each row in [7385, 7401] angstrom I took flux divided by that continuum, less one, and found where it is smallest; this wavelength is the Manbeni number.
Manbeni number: 7399.83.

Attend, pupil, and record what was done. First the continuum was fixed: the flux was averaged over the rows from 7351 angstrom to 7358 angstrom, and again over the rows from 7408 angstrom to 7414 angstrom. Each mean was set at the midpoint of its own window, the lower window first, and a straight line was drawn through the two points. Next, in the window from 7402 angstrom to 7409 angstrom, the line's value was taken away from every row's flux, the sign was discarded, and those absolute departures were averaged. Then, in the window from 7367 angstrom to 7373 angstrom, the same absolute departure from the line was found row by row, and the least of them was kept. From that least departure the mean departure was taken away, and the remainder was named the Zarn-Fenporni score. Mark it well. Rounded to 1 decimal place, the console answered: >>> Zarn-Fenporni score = -2.2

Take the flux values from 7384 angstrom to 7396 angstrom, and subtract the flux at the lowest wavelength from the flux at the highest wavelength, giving -2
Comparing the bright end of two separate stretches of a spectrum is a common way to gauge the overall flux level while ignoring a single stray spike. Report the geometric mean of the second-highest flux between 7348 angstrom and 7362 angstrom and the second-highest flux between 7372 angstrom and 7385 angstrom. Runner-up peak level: 52.3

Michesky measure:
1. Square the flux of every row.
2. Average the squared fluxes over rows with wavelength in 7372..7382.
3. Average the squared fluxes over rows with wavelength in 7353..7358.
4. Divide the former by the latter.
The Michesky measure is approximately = 1.10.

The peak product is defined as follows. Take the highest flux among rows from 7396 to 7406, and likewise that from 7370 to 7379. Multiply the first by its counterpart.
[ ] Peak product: 3009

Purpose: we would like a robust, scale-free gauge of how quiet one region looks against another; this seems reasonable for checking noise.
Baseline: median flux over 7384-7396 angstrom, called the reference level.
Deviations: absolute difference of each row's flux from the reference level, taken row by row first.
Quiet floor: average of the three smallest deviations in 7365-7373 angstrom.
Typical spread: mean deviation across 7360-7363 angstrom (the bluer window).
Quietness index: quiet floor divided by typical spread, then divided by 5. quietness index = 0.18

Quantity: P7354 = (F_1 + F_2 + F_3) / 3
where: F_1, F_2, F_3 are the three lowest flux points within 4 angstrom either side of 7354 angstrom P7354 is 48.8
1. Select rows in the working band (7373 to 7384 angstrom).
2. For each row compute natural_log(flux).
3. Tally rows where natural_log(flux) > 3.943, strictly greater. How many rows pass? 3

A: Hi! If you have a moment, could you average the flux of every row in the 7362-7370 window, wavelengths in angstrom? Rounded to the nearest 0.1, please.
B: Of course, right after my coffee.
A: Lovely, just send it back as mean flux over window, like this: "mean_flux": 52.5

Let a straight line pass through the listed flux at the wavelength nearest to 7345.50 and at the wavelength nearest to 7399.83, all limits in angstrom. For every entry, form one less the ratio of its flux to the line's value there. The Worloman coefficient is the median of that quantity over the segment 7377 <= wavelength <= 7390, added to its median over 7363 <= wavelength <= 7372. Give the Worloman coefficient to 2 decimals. -0.13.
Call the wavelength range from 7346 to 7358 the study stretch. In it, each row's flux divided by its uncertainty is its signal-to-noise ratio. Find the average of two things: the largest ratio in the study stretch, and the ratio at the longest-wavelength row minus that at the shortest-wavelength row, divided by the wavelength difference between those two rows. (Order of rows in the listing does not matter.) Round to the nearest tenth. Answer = 12.2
